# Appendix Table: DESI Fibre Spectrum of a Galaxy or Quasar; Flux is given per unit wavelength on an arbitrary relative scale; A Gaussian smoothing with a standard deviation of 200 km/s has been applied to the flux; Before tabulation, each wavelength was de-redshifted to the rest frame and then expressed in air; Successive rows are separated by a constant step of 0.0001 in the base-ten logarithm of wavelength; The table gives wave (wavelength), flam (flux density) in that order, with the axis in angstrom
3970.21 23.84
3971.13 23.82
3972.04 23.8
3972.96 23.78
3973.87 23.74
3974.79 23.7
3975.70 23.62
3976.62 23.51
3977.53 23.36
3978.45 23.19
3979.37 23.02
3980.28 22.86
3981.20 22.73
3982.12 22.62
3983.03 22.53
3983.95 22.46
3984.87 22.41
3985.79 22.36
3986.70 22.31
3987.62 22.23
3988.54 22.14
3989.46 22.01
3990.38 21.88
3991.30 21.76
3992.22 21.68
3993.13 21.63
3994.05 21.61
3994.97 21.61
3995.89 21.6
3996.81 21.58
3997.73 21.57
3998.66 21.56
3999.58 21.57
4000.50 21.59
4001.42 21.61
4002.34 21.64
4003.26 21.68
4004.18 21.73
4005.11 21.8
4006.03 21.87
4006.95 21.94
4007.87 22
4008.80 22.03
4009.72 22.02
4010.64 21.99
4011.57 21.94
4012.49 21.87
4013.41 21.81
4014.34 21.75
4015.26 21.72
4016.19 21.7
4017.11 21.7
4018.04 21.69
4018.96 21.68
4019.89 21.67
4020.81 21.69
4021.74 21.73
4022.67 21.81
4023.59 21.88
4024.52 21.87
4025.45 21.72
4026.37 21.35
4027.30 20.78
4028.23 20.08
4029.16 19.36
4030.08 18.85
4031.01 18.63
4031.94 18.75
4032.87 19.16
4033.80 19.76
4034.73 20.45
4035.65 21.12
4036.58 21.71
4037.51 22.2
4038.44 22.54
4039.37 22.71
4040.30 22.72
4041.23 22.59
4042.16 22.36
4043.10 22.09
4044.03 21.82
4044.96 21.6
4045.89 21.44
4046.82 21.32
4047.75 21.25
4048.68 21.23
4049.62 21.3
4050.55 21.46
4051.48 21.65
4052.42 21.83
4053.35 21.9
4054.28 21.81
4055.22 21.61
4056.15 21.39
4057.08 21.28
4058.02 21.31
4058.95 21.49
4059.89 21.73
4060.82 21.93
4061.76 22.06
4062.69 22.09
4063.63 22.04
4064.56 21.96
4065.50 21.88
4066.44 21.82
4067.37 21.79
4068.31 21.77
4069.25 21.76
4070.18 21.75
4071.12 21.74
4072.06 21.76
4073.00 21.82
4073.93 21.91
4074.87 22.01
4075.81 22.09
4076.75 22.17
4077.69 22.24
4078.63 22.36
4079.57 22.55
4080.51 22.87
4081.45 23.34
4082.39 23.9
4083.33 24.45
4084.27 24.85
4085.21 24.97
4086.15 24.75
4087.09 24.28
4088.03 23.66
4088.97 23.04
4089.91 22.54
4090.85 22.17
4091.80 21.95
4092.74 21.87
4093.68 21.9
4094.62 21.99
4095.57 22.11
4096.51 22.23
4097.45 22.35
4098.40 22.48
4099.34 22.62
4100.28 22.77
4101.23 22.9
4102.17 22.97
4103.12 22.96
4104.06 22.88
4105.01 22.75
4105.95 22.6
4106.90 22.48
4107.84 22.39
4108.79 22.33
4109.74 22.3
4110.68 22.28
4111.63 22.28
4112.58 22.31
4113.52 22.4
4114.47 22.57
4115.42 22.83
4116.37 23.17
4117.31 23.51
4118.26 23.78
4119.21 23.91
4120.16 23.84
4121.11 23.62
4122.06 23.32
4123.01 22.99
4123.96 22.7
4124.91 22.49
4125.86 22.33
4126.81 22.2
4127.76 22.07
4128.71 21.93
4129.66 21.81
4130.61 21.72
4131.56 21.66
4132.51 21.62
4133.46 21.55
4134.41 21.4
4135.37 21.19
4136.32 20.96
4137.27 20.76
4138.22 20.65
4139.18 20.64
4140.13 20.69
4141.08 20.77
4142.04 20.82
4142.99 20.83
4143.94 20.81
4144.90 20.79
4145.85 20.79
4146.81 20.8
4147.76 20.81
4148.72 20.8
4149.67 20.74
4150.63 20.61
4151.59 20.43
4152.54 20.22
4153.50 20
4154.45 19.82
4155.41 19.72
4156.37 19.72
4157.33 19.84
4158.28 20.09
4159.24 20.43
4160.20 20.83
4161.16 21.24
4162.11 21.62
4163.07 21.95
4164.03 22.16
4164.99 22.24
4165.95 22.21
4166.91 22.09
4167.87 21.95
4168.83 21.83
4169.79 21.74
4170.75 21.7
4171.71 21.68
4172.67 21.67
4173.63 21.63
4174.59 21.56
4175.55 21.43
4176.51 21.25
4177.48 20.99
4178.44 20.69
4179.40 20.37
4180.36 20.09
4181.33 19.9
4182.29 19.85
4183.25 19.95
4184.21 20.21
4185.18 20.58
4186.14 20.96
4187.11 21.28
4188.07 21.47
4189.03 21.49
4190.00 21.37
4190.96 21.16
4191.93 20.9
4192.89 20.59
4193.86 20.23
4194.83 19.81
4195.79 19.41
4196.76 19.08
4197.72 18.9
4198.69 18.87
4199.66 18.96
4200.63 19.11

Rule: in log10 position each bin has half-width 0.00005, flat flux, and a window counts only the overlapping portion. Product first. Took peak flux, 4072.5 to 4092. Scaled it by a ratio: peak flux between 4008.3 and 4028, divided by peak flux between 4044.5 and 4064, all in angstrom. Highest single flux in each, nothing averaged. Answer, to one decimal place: 24.9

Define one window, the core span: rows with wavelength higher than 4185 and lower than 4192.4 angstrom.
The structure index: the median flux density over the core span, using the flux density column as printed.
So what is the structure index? 21.2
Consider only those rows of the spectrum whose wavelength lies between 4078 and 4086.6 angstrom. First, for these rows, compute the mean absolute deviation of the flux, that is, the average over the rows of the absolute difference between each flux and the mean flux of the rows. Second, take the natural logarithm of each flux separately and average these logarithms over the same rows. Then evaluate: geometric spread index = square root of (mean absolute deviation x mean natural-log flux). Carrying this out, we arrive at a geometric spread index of 1.7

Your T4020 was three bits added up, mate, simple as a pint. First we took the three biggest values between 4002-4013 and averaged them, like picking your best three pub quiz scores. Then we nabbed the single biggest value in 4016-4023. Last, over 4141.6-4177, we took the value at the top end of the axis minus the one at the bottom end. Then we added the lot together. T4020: 44.3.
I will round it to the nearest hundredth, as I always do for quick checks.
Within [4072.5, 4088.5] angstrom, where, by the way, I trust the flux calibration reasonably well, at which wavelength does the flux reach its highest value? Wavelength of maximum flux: 4085.21 angstrom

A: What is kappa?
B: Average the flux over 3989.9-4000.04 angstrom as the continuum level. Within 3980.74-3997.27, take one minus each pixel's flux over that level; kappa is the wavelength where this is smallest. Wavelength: 3981.20 angstrom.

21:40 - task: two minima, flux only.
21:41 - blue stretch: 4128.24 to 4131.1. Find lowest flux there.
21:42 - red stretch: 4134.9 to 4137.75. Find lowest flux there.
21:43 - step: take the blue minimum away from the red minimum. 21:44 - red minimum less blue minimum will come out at -1.0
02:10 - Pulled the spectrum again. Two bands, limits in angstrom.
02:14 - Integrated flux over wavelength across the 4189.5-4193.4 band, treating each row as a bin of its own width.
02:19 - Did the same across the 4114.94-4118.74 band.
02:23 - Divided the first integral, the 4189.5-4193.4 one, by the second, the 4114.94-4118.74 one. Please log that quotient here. 0.92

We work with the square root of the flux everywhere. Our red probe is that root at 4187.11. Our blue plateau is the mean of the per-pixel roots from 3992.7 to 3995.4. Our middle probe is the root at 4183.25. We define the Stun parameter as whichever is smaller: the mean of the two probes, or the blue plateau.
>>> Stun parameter 4.54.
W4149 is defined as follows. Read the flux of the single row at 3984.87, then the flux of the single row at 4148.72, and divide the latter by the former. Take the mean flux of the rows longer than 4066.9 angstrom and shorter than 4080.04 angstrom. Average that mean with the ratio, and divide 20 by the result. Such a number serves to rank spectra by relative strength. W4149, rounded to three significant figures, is 1.75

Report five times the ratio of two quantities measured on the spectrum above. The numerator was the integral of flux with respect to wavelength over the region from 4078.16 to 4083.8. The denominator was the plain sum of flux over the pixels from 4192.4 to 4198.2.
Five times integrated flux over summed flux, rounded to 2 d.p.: 5.55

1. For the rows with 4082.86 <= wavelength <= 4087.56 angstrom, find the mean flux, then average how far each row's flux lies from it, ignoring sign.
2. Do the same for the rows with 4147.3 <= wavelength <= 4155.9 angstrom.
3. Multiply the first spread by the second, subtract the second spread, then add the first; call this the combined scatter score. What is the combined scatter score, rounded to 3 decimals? -0.042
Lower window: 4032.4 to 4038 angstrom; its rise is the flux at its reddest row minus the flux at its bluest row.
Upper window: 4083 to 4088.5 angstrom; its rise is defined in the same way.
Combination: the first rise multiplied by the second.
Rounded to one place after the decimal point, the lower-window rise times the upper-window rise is -2.4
